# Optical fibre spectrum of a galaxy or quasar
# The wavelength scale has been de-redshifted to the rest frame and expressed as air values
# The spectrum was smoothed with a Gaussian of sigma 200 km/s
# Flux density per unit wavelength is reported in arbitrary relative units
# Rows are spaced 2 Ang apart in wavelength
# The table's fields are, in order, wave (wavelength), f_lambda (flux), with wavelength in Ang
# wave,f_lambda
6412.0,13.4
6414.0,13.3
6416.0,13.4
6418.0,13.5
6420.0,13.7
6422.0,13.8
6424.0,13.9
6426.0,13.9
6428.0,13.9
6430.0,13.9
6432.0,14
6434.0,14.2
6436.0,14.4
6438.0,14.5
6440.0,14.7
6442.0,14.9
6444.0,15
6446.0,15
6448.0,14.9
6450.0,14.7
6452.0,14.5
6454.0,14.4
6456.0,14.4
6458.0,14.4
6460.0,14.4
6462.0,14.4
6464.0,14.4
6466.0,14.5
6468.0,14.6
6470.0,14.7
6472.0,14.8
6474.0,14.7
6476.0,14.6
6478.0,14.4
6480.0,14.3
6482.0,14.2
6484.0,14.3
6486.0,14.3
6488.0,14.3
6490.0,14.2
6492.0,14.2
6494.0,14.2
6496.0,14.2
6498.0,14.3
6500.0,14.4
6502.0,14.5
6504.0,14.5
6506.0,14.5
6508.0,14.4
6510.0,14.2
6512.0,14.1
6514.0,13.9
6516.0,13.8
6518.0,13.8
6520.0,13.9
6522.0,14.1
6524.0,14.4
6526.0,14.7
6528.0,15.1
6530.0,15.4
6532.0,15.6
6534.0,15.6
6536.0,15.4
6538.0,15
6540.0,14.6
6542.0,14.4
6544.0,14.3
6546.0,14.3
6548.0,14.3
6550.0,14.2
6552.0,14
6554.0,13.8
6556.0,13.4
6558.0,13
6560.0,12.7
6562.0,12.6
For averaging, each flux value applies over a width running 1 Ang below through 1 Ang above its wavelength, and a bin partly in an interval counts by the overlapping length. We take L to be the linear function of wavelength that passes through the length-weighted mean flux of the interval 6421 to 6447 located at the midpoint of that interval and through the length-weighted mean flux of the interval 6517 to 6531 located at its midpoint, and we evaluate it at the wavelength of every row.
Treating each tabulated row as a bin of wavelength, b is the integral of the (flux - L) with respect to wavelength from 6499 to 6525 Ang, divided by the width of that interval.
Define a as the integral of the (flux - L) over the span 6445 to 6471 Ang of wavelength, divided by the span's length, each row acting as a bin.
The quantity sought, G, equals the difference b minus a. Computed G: -0.5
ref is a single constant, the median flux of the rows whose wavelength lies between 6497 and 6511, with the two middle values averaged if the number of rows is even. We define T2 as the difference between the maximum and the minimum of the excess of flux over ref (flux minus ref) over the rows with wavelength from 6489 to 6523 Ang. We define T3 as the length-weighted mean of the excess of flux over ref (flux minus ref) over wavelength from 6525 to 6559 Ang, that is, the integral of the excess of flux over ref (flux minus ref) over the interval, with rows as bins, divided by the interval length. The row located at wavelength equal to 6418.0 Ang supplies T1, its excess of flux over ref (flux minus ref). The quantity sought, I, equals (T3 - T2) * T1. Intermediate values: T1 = -0.9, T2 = 0.7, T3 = 0.14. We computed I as 0.5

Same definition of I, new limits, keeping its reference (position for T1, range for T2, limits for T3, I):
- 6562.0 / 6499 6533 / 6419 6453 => 3.3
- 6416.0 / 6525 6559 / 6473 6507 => 2.6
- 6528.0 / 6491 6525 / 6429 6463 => -0.4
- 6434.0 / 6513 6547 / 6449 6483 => 0.3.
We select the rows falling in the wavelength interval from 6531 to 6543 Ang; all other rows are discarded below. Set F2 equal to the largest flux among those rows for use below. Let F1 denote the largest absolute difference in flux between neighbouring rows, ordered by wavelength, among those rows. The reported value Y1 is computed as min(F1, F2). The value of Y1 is 0.40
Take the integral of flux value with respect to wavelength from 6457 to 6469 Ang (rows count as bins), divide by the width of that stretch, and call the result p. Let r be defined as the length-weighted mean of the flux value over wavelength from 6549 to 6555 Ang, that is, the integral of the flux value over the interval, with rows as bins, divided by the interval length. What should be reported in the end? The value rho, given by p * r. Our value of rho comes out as 202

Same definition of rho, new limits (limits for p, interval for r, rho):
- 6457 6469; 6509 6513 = 204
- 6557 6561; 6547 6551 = 183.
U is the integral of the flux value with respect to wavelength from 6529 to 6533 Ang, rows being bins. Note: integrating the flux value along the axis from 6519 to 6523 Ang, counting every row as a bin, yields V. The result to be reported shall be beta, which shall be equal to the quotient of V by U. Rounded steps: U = 62.0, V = 56.0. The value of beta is 0.90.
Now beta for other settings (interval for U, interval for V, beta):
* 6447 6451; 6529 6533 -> 1.05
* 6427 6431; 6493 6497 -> 1.02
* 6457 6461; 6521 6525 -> 0.99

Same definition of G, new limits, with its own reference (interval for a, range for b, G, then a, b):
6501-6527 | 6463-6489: 0.3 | -0.3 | 0.07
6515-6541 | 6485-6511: -0.3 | 0.2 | -0.11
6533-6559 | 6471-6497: 0.1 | -0.2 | -0.05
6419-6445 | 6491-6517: -0.1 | -0.1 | -0.20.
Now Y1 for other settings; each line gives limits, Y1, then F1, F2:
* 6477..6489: 0.10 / 0.10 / 14.4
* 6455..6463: 0.00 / 0.00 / 14.4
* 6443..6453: 0.20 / 0.20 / 15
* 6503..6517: 0.20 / 0.20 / 14.5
